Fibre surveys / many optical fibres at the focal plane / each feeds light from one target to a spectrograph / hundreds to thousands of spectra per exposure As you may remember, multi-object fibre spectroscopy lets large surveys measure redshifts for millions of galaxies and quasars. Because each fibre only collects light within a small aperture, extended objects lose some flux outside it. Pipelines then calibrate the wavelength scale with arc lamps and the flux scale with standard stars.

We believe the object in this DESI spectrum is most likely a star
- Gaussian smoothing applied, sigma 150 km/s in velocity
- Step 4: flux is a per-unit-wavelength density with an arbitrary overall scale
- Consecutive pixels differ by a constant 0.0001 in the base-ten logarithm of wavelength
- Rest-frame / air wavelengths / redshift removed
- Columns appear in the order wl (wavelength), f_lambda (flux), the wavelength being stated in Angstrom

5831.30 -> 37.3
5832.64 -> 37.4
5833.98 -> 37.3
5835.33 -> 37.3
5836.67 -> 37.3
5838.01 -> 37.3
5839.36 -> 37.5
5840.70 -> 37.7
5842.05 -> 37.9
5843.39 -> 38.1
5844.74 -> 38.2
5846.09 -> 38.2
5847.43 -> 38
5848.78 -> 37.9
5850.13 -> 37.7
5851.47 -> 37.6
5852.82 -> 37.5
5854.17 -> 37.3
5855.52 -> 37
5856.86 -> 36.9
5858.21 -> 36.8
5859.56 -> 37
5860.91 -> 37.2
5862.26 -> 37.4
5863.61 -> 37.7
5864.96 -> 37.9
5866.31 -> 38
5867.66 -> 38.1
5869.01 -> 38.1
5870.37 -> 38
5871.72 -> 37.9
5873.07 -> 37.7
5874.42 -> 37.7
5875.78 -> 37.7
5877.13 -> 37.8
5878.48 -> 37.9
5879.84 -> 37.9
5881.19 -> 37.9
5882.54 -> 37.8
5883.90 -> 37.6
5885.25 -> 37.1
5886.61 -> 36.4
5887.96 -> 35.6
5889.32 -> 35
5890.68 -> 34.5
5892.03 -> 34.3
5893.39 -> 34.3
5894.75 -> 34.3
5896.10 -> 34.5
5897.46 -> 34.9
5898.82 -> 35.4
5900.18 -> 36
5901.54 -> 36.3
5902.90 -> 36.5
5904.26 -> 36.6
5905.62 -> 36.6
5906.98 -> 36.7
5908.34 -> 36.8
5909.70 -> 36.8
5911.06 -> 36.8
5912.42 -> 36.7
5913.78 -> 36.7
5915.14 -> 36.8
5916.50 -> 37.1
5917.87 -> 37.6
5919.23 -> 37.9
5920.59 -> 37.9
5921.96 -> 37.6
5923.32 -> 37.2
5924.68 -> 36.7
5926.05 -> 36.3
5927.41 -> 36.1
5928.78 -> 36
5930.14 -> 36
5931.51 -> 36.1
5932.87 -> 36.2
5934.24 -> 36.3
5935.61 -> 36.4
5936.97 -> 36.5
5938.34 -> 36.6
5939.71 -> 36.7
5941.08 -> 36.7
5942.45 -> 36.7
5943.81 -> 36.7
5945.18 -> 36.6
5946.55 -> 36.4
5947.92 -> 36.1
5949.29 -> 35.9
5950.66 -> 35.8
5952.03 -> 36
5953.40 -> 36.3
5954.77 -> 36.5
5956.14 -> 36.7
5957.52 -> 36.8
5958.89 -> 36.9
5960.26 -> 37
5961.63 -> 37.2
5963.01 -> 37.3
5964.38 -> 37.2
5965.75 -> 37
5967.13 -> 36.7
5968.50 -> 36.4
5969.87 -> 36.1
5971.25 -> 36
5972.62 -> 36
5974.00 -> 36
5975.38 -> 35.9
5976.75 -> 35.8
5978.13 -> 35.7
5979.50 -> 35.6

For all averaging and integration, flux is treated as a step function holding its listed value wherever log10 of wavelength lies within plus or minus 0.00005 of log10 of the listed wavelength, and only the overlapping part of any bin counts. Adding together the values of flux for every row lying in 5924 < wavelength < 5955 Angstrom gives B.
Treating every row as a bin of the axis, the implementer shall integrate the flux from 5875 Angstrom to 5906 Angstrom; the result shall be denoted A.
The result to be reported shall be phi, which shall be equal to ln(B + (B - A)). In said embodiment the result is 6.31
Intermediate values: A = 1122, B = 836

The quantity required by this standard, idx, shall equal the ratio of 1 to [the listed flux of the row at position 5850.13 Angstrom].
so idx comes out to 0.0265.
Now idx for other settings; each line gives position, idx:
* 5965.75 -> 0.0270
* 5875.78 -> 0.0265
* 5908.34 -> 0.0272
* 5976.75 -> 0.0279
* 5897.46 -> 0.0287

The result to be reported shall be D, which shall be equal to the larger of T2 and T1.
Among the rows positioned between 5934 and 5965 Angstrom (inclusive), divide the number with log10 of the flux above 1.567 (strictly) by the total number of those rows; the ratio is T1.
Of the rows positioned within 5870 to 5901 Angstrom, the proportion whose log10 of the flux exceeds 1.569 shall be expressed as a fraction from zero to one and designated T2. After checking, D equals 0.52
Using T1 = 0.22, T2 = 0.52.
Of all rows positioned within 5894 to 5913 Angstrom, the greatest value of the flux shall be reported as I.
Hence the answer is 36.8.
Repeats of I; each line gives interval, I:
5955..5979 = 37.3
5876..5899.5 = 37.9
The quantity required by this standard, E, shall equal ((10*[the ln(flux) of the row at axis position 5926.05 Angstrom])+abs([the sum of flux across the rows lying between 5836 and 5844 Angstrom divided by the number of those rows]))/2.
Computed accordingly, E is 36.8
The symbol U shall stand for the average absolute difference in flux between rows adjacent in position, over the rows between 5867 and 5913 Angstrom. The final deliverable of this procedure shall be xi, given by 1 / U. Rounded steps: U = 0.206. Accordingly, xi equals 4.9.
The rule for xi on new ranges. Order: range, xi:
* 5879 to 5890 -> 2.4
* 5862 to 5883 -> 10.7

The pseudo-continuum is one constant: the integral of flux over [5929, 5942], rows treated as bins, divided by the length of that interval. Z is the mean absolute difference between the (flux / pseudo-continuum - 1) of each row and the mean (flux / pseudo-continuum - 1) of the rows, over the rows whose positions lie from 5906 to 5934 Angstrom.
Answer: 0.0124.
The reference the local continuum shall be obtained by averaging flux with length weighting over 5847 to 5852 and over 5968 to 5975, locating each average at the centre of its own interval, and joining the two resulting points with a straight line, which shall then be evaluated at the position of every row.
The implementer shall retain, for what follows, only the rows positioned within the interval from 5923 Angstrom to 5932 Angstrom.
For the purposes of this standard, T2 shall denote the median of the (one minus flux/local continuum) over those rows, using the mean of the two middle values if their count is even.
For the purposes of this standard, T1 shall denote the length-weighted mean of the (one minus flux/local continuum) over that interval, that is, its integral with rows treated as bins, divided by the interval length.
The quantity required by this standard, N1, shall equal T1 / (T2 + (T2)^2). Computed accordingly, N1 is 0.70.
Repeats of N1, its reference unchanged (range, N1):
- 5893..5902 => 0.86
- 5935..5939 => 0.97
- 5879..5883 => 0.99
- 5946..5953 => 0.97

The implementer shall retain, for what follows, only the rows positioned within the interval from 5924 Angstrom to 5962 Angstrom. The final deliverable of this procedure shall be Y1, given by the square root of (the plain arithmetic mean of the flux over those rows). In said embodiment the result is 6.04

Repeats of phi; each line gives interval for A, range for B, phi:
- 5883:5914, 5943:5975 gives 6.34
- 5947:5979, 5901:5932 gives 6.27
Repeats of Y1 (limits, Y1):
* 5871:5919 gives 6.04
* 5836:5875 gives 6.14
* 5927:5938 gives 6.02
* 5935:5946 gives 6.05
